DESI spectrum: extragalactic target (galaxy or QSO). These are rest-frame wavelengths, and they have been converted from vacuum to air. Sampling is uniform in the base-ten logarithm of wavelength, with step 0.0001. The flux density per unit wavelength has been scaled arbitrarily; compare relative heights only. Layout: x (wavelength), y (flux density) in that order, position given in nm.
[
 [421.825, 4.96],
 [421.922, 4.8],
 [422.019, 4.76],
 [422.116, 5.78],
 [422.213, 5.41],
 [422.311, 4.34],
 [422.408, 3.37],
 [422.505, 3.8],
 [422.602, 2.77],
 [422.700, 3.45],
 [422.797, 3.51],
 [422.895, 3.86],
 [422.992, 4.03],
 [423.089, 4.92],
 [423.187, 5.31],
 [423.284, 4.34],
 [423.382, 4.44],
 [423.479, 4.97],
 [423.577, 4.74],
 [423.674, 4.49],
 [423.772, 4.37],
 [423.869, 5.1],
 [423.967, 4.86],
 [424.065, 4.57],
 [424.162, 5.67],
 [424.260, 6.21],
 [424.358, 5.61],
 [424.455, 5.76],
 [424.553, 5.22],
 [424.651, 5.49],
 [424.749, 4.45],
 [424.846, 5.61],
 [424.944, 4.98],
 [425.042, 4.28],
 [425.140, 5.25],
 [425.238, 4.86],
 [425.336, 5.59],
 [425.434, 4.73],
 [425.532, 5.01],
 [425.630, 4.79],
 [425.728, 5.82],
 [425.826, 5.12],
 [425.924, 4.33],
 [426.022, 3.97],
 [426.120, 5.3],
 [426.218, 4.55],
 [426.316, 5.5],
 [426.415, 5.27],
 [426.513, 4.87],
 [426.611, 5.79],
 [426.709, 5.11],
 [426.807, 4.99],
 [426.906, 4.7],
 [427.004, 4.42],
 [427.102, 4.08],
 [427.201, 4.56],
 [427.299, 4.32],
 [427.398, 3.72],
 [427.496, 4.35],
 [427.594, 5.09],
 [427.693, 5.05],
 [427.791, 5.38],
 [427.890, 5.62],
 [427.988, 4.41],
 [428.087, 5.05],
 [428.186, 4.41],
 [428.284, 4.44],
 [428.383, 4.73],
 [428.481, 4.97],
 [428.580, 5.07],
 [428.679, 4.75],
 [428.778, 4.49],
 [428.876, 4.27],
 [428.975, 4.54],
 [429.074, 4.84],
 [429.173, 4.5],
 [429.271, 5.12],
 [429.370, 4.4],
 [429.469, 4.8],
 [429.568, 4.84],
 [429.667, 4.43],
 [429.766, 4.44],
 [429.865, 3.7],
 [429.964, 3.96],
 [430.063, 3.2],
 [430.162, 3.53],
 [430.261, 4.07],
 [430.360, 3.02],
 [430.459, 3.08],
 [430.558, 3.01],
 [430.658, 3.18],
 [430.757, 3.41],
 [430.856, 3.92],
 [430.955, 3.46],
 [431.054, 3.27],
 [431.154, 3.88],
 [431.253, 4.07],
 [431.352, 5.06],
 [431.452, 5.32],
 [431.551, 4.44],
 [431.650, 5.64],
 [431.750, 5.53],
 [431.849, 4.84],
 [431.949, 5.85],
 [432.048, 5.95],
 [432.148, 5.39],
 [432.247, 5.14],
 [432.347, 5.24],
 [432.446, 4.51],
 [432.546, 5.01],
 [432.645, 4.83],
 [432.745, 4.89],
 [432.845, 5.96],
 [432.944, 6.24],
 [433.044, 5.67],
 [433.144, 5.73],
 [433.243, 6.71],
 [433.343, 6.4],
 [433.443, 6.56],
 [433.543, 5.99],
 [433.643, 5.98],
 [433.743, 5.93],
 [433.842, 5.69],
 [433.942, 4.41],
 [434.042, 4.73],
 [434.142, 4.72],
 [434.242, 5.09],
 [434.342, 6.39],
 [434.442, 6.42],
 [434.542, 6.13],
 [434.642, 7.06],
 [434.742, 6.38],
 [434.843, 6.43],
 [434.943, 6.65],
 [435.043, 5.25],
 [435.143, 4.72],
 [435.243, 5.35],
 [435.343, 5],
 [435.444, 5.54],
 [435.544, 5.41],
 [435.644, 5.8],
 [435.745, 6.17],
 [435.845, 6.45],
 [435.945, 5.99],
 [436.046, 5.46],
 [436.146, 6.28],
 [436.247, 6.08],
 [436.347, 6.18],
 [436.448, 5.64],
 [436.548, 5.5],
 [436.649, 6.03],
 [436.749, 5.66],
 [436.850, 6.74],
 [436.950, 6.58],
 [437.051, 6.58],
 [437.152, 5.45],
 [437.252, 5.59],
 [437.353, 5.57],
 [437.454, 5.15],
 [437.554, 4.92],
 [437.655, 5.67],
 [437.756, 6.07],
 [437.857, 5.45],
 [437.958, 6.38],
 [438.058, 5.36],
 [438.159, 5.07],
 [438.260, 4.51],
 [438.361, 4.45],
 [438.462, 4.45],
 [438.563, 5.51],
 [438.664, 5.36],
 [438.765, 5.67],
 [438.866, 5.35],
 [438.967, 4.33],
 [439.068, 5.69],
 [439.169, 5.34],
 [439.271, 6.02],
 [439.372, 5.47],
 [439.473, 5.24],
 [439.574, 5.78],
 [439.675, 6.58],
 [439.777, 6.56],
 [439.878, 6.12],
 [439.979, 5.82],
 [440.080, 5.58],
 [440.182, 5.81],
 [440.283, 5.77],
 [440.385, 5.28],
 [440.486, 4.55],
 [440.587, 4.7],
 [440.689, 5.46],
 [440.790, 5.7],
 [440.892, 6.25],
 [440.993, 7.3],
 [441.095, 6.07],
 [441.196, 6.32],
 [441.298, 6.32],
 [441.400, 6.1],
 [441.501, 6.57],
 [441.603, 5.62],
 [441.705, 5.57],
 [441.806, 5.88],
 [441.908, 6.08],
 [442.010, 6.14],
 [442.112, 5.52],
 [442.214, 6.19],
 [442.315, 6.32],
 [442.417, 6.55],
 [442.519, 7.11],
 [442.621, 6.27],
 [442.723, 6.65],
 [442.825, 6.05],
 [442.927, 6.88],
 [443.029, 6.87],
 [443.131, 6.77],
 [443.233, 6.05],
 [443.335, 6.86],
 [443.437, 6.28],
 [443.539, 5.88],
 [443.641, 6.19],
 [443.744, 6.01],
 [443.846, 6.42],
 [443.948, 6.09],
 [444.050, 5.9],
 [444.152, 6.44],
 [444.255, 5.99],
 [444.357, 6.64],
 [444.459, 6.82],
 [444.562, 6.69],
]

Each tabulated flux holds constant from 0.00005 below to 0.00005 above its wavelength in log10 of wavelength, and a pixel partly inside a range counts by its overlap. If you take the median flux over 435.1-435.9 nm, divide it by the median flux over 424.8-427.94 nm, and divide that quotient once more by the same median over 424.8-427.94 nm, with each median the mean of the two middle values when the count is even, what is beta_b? 0.220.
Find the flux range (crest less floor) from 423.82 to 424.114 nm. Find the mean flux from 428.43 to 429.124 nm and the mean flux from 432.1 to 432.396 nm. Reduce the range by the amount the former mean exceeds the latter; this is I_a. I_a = 1.1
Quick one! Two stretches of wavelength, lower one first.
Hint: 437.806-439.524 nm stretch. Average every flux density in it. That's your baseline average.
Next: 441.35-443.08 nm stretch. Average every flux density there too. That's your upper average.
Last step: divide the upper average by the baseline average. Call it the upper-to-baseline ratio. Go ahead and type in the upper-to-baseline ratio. 1.19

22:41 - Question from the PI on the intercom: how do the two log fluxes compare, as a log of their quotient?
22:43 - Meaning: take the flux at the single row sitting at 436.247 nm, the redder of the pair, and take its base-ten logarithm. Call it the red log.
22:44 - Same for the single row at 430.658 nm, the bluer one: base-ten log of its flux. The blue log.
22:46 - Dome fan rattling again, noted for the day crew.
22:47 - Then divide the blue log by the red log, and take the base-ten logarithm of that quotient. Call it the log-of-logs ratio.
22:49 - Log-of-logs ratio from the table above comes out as -0.19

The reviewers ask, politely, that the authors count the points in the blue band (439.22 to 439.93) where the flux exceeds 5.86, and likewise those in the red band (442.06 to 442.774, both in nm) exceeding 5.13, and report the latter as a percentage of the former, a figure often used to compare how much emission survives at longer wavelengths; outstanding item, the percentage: 175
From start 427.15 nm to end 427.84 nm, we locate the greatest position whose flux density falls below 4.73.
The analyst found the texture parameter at 427.496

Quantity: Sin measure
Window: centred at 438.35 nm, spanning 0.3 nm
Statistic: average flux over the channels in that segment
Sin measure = 4.5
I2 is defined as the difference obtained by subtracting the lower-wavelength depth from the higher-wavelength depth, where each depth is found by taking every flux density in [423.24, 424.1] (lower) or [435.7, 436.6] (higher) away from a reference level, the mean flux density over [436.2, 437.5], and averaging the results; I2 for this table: -1.3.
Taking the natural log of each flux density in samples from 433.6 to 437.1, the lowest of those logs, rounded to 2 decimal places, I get 1.48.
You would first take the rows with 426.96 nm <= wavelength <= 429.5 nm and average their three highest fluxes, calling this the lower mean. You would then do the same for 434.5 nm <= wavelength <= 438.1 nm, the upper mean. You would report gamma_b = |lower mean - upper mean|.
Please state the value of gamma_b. 1.4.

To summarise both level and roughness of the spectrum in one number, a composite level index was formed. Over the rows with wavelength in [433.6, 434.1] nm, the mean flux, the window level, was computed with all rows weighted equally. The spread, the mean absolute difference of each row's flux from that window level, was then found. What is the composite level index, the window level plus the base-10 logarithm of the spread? 5.1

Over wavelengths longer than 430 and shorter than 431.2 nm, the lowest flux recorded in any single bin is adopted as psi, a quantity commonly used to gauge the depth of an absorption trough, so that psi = 3.01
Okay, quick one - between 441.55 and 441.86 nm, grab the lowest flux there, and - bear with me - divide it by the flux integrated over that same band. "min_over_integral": 3.2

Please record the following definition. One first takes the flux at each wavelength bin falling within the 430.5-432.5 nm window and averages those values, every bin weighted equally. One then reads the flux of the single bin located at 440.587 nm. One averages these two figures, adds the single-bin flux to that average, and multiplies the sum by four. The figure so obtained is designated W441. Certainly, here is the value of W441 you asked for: 37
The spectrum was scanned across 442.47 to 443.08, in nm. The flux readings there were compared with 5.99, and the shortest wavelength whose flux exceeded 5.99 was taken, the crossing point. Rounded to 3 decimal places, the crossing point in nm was 442.519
